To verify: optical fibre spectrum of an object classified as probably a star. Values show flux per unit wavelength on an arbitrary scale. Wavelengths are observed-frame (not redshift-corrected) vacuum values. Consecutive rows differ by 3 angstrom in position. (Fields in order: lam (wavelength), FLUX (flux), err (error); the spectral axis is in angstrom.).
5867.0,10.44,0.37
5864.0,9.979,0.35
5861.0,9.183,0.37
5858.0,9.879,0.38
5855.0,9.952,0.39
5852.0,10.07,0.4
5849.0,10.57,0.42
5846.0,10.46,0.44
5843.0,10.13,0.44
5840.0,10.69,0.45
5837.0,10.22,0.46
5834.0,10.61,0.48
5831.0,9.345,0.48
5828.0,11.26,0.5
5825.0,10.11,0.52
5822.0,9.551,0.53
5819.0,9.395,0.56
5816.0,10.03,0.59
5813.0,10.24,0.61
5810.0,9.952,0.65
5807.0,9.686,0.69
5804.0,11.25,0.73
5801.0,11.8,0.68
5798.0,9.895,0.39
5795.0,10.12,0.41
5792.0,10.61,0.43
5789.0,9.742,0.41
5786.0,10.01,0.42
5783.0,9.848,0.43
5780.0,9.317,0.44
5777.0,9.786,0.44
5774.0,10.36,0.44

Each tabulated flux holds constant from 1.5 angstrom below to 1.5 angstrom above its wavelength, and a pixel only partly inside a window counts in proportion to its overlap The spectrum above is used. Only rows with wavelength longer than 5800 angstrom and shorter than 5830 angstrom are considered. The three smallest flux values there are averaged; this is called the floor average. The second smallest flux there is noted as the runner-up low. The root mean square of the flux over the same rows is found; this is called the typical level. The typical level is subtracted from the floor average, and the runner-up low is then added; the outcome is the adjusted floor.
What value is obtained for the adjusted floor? 8.74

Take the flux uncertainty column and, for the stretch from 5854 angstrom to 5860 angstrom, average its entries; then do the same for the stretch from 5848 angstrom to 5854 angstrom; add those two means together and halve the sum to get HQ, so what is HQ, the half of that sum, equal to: 0.40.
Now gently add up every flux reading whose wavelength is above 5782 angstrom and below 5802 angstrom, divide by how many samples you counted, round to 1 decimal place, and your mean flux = 10.3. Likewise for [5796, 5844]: 10.3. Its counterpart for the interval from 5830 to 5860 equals 10.2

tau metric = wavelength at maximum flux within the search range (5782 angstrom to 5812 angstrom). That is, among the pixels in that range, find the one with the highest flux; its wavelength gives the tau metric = 5801.0 angstrom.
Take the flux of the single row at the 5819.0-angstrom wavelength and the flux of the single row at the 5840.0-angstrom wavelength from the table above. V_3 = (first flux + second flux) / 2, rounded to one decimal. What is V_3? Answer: 10.0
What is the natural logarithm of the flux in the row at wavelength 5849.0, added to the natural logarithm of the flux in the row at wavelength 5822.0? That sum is 4.61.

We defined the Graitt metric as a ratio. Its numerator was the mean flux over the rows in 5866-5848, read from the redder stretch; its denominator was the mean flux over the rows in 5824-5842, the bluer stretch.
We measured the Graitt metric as 0.958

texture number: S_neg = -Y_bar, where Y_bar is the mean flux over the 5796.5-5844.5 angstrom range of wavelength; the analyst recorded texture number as -10.3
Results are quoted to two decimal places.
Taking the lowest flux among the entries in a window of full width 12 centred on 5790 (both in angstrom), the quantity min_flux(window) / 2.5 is 3.90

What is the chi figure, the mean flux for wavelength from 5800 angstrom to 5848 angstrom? 10.3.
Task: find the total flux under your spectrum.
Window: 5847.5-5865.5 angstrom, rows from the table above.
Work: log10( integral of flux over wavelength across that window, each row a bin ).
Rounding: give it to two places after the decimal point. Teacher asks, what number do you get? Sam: 2.25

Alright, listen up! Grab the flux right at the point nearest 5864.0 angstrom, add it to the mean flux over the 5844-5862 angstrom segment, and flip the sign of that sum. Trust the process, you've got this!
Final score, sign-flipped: -20.0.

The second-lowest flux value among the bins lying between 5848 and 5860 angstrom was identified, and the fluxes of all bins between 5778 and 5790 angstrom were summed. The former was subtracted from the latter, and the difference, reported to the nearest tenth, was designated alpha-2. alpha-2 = 29.0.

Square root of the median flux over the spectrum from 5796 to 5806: 3.35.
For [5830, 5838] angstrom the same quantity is 3.20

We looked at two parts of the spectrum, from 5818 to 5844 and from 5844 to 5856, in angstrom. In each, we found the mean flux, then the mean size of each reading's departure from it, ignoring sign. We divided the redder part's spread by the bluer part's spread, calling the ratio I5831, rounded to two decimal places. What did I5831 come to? 0.52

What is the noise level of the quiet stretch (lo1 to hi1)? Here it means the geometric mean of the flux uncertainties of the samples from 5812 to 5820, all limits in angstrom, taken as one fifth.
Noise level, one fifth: 0.12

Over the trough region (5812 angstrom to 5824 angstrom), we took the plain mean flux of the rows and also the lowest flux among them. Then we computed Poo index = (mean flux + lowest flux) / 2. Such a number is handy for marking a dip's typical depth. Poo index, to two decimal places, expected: 9.60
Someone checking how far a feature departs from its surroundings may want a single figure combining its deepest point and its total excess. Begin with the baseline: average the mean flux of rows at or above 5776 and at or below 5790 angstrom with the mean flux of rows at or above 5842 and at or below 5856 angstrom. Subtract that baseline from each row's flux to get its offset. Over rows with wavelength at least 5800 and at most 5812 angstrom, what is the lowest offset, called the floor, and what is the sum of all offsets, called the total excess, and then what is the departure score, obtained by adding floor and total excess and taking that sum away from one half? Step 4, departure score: -1.9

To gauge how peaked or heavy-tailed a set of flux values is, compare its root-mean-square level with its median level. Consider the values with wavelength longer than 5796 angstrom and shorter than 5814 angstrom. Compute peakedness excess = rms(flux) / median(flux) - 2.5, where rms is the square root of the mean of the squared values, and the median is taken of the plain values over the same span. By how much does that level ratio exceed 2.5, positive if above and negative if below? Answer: -1.46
